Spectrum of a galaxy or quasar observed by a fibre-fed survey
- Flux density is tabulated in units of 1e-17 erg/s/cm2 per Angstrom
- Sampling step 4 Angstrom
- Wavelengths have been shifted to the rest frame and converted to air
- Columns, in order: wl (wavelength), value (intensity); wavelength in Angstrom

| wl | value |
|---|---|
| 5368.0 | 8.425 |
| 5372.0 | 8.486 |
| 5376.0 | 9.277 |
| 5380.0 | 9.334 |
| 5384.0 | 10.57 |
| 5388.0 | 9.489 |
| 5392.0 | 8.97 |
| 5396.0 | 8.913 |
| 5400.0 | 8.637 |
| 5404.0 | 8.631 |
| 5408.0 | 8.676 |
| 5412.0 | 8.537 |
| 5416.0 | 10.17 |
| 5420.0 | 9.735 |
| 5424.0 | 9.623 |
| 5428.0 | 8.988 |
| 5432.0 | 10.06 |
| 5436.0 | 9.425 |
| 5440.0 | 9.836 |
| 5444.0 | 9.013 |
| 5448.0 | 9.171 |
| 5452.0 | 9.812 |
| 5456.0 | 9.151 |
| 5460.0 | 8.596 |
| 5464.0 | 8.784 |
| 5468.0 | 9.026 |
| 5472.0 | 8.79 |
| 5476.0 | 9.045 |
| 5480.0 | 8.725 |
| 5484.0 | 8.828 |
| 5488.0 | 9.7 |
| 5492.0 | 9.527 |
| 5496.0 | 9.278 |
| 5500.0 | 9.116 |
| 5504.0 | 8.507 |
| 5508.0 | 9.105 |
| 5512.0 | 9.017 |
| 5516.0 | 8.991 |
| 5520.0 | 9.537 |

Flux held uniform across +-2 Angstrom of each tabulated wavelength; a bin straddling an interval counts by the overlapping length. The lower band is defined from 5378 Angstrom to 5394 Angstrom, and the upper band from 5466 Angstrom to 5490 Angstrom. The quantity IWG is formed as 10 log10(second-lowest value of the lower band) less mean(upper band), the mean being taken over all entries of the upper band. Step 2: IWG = 0.68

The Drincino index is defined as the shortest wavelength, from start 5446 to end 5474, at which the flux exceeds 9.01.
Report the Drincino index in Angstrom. 5448.0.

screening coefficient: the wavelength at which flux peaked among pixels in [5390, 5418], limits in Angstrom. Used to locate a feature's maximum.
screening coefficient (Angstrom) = 5416.0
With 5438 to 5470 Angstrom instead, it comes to 5440.0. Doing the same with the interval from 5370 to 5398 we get 5384.0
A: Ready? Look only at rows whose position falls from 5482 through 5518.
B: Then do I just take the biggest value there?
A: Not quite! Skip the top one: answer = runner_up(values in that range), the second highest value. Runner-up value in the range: 9.527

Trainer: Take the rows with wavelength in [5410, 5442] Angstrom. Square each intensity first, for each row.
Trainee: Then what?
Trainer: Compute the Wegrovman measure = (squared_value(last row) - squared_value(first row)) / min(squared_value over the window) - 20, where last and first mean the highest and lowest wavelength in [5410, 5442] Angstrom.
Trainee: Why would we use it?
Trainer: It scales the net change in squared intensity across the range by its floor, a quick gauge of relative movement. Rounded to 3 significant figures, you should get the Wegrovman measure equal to -19.7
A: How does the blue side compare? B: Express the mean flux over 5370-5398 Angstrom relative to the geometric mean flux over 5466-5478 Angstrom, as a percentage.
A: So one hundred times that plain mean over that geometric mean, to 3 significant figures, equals 104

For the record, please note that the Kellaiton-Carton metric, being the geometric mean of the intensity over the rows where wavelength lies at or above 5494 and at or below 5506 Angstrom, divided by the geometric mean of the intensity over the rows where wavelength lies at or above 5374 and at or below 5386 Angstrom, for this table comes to 0.92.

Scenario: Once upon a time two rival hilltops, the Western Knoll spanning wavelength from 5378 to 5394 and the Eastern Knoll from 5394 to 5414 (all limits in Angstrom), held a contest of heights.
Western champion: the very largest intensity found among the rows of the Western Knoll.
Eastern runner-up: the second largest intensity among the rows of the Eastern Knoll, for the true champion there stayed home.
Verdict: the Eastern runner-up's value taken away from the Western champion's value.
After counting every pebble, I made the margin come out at 1.9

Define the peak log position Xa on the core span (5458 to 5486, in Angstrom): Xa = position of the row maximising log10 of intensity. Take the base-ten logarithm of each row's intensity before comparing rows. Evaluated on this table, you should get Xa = 5476.0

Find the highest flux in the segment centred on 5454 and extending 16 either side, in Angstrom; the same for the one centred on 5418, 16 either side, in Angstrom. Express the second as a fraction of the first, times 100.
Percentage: 103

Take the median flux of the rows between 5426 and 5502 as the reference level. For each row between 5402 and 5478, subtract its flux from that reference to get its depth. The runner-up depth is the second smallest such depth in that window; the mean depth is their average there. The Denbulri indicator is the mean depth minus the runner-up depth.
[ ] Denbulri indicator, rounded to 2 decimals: 0.85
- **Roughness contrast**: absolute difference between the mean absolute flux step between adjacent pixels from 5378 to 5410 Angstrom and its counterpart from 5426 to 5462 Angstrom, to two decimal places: 0.16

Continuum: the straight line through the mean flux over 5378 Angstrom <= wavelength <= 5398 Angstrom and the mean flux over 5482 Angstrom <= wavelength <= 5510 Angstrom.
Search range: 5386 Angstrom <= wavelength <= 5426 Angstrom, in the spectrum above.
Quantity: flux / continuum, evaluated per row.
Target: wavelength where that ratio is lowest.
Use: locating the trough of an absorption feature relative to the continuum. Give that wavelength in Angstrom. 5412.0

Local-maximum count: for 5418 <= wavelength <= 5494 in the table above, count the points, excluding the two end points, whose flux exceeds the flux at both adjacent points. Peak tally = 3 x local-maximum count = 18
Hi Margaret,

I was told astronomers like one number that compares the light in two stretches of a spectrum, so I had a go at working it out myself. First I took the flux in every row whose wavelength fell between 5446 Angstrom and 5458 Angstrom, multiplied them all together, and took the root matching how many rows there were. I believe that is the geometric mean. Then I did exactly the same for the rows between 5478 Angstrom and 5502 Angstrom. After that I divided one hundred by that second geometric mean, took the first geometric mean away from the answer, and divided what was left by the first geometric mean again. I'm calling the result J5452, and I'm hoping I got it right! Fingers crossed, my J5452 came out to 0.16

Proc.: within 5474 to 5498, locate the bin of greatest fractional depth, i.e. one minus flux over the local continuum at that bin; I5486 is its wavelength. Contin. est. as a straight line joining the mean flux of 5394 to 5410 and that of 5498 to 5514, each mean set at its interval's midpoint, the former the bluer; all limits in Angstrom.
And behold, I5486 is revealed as 5480.0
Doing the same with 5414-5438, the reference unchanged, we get 5428.0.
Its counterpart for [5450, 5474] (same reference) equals 5460.0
